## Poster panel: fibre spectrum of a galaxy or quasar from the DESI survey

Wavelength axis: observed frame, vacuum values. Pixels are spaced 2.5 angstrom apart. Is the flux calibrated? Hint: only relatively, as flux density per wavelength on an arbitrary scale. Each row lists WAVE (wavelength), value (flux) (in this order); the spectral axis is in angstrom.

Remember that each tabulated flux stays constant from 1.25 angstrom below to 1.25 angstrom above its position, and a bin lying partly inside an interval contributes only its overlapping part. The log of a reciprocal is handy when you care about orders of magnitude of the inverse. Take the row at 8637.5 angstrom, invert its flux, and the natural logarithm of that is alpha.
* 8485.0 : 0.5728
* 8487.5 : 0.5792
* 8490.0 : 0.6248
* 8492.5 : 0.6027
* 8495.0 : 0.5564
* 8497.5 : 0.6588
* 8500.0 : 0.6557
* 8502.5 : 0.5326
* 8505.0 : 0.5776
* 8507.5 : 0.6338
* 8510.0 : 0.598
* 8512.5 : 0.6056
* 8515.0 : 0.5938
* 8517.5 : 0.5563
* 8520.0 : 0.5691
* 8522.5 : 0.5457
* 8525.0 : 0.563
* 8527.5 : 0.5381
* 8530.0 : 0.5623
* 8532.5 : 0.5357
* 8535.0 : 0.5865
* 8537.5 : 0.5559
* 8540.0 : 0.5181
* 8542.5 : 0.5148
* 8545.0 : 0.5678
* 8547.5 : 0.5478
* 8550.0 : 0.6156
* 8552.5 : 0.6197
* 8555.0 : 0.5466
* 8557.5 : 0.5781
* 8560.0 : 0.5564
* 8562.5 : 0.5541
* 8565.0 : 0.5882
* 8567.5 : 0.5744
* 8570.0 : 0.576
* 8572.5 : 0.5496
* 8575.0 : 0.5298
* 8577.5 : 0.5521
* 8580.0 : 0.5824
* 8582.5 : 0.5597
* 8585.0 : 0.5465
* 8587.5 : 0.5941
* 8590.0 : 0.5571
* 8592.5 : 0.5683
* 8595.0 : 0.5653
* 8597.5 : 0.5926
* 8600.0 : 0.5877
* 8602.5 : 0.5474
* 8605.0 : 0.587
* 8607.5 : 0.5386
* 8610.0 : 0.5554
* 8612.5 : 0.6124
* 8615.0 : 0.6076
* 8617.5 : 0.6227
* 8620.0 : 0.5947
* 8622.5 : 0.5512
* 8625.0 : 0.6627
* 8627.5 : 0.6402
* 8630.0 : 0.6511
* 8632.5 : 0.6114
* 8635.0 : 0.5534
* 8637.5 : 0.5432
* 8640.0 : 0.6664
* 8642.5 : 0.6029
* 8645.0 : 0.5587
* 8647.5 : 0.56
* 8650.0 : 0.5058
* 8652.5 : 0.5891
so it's 0.61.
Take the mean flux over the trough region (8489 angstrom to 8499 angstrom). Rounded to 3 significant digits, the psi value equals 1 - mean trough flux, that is 0.389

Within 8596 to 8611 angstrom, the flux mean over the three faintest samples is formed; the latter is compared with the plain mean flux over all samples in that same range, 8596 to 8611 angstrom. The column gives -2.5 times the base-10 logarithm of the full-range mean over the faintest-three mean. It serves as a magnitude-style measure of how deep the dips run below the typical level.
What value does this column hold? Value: -0.041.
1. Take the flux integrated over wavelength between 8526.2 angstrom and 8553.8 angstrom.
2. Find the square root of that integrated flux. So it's 3.93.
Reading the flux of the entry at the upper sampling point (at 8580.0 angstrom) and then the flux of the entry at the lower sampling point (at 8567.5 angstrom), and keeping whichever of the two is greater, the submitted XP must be 0.58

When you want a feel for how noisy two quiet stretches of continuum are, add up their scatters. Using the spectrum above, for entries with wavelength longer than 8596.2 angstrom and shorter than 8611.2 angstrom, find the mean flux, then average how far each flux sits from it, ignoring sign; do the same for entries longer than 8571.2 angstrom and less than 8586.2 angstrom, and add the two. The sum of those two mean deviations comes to 0.033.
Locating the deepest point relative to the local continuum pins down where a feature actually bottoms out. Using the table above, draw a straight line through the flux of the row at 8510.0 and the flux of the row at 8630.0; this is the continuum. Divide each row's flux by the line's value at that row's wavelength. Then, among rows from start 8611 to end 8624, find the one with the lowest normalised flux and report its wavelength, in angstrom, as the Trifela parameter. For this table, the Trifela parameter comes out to 8622.5 angstrom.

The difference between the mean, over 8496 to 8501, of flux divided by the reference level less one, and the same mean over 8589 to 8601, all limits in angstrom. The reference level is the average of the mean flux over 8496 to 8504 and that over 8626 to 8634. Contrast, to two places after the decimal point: 0.13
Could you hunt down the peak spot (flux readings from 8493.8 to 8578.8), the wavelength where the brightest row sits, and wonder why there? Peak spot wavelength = 8497.5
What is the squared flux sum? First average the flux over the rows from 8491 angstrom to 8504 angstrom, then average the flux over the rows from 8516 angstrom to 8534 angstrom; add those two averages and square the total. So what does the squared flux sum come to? 1.33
